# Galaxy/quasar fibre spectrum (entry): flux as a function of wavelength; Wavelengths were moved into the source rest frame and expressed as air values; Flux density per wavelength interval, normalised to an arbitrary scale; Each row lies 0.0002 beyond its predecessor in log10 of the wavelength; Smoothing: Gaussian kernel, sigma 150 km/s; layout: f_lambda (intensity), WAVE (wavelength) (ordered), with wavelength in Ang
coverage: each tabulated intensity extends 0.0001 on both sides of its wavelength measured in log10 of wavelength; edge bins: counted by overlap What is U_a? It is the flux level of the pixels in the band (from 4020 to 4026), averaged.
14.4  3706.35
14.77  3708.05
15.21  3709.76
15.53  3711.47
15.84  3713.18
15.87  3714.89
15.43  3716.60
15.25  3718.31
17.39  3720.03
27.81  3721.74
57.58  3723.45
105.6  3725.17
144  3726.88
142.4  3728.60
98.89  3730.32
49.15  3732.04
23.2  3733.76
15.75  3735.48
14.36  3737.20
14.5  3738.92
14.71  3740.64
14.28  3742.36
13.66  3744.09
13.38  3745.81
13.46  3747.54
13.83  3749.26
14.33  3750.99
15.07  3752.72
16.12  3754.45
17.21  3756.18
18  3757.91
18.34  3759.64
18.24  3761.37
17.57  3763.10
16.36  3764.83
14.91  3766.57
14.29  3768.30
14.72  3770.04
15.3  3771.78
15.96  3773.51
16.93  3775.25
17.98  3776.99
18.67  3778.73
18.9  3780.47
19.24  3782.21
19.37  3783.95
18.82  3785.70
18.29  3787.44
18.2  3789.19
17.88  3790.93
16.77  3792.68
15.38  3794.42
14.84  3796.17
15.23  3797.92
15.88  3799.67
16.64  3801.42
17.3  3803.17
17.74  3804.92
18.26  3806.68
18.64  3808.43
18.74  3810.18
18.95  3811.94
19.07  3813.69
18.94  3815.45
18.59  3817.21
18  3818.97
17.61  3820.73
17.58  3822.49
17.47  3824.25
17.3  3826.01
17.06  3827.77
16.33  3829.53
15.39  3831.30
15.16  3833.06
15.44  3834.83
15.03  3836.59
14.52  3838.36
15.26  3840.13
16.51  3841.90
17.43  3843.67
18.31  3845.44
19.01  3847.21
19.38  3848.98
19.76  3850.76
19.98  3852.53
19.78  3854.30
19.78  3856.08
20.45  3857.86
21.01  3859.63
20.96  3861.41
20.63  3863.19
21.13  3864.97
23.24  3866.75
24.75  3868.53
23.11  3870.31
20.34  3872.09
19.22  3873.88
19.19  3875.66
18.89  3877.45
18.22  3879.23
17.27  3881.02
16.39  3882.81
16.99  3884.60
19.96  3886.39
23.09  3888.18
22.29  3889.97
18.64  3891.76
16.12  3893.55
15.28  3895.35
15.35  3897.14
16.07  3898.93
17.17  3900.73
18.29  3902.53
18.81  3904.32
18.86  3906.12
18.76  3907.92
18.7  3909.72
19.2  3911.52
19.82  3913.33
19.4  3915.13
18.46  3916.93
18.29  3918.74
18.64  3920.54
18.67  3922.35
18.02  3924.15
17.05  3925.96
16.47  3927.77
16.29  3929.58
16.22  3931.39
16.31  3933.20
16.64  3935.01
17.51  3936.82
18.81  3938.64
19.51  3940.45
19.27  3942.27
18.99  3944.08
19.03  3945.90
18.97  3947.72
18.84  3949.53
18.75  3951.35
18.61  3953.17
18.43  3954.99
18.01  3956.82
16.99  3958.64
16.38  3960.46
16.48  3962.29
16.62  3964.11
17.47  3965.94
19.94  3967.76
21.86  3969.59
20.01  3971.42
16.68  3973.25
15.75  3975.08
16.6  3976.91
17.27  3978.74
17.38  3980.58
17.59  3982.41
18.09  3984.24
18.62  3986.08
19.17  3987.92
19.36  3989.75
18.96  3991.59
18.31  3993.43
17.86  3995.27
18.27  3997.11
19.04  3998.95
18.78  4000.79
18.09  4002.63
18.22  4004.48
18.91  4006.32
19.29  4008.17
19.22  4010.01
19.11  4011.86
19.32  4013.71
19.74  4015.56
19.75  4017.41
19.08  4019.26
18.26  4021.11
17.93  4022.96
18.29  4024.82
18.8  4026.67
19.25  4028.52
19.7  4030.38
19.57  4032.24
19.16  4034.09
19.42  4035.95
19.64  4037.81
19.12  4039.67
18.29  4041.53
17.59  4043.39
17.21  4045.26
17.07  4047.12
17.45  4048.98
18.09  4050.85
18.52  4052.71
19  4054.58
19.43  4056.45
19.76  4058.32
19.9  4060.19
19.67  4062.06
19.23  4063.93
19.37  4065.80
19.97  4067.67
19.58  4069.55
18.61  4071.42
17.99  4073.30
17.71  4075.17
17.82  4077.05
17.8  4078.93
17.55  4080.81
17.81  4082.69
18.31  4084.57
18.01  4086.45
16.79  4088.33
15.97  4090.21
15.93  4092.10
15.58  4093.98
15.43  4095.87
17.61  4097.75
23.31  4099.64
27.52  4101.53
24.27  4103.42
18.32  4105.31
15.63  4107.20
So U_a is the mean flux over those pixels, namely 18.2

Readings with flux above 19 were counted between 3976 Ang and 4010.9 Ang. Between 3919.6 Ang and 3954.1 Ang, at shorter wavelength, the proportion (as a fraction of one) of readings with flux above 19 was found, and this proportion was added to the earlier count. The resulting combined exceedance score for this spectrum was 5.2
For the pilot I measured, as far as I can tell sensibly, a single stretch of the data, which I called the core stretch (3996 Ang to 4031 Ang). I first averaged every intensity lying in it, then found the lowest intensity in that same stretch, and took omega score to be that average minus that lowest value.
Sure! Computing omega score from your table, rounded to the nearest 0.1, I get 1.0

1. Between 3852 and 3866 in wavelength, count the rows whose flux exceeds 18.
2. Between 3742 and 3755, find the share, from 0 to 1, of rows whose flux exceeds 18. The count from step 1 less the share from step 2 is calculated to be 8.0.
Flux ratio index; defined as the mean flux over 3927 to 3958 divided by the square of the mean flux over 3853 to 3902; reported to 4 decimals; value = 0.0477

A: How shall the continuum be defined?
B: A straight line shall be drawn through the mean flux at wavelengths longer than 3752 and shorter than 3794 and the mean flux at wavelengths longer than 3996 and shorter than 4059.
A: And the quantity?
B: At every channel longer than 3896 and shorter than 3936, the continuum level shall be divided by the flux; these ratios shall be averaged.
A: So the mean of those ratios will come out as 1.02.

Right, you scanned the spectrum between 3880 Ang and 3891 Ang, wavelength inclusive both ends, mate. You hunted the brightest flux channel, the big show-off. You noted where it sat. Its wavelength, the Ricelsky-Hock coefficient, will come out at 3888.18 Ang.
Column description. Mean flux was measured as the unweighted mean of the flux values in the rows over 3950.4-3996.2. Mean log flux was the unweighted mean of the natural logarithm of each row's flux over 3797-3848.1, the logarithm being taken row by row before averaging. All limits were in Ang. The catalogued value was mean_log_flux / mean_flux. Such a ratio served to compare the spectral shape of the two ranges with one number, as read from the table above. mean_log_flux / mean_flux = 0.157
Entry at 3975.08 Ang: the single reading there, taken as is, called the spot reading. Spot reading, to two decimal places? 15.75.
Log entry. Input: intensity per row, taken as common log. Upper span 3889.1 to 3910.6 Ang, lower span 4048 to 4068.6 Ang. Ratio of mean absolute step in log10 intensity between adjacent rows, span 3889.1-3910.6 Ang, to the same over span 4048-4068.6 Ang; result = 2.7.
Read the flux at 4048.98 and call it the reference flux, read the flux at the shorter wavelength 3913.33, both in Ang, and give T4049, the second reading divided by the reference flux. 1.14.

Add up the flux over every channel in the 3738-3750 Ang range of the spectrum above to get 98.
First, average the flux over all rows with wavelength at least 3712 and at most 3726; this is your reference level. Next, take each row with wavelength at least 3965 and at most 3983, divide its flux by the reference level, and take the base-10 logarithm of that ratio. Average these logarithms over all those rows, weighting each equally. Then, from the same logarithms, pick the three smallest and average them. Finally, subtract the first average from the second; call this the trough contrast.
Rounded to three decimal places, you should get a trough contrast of -0.041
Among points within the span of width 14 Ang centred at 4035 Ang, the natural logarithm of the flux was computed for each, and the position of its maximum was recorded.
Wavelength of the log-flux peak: 4030.38 Ang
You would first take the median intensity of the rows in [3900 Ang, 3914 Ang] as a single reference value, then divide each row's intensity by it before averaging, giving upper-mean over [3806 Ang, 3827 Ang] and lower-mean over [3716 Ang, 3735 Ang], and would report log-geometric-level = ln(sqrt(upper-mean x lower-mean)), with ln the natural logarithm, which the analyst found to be 0.59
